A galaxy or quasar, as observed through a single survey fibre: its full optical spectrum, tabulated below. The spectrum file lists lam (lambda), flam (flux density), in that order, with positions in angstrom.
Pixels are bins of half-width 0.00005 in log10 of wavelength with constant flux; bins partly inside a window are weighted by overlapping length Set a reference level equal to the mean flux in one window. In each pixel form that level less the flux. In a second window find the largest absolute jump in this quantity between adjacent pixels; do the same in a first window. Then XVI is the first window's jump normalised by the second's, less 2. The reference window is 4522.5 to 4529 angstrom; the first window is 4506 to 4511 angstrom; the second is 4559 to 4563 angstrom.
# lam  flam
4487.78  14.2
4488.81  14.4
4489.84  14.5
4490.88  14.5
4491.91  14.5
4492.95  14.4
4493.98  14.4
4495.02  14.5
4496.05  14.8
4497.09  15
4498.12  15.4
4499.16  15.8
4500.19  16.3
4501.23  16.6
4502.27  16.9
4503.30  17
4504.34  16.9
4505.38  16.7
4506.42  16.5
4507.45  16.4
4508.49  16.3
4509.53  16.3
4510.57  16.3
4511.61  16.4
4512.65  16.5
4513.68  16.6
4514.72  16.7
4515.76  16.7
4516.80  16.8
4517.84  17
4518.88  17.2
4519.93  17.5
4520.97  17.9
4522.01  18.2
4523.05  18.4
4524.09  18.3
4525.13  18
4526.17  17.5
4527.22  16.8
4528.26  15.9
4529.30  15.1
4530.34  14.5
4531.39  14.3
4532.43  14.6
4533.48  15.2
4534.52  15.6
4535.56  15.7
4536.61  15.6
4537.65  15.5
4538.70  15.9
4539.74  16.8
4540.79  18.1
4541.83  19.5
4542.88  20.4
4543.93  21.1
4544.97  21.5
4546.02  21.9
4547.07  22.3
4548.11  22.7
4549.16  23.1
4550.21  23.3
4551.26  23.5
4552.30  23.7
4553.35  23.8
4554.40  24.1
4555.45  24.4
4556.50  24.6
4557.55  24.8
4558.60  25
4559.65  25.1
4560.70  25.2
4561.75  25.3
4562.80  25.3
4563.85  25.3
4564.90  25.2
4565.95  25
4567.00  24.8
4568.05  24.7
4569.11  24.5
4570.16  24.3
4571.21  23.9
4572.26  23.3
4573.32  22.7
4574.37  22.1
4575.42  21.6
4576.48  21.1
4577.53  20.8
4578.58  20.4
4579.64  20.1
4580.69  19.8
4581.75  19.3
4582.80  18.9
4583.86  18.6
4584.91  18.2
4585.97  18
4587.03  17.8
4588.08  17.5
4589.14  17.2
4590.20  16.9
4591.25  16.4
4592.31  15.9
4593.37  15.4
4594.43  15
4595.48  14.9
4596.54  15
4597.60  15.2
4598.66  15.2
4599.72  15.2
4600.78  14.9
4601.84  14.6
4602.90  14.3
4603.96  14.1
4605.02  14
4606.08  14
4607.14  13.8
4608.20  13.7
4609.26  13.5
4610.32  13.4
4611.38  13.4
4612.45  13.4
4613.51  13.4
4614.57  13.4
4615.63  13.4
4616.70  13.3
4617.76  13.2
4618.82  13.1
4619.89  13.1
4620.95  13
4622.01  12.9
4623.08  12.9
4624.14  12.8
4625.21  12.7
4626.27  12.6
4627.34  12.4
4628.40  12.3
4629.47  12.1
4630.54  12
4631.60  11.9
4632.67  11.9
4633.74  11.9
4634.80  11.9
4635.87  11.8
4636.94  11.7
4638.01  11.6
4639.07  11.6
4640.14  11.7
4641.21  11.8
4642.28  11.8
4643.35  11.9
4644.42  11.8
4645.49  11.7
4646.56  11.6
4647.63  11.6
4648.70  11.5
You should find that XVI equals -1.00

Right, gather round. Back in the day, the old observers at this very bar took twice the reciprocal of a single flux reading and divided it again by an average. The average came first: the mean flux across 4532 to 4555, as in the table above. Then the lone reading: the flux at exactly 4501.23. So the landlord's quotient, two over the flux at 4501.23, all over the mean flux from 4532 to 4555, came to 0.0061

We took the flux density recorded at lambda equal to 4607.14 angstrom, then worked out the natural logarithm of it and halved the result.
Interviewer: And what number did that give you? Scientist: 1.31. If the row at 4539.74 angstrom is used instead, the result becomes 1.41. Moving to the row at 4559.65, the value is 1.61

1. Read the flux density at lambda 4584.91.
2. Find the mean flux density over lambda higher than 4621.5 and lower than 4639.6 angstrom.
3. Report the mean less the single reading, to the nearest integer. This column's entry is -6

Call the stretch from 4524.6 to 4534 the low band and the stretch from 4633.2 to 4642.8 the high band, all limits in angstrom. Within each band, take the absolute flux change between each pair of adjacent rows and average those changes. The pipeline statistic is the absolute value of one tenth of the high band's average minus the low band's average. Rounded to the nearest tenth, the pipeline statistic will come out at 0.6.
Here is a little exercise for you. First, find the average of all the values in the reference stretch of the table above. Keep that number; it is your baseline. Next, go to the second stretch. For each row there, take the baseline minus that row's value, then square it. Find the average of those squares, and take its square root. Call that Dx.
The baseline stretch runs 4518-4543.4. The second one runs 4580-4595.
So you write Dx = 1.6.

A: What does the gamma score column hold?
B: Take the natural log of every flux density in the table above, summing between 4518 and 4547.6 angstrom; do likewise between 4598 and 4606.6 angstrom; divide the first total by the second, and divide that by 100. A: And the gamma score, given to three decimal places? 0.037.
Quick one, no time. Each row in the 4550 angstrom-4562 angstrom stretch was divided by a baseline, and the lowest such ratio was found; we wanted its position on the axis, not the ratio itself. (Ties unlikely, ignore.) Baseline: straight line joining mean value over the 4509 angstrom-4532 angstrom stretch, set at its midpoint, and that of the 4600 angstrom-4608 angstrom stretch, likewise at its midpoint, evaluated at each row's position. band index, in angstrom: 4550.21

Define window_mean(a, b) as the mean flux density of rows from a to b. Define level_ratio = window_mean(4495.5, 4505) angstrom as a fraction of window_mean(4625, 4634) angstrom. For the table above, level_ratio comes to 1.3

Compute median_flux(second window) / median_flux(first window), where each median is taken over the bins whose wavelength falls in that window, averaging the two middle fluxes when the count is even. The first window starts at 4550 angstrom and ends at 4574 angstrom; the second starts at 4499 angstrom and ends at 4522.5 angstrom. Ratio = 0.68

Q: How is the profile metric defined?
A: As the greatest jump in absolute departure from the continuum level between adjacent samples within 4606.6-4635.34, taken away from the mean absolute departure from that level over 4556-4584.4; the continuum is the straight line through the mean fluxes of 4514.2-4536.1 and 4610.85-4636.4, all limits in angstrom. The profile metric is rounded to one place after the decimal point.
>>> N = 8.1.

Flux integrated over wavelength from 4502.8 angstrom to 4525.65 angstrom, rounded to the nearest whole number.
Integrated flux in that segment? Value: 389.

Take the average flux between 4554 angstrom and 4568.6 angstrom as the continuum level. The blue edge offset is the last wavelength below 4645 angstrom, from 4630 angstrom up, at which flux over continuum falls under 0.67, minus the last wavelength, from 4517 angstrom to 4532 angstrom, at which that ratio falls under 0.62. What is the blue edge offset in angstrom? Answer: 113.0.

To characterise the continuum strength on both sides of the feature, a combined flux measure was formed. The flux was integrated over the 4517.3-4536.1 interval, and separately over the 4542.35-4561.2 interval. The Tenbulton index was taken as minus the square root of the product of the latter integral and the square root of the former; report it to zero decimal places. -88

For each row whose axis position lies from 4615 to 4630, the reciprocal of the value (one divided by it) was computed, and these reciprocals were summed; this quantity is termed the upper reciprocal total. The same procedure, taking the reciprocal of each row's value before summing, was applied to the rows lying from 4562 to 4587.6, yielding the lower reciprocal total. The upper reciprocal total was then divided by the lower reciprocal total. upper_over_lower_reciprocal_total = 1.0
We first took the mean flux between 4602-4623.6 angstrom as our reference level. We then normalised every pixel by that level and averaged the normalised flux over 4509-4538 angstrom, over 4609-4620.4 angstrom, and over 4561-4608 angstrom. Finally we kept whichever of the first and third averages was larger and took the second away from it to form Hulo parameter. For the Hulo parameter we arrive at 0.43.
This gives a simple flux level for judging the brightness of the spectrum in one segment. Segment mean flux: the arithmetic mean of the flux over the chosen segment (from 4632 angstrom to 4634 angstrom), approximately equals 11.9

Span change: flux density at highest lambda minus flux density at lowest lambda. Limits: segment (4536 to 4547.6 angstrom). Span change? 7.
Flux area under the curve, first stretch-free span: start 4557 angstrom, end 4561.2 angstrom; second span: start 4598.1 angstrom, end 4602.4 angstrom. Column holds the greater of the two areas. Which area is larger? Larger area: 105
